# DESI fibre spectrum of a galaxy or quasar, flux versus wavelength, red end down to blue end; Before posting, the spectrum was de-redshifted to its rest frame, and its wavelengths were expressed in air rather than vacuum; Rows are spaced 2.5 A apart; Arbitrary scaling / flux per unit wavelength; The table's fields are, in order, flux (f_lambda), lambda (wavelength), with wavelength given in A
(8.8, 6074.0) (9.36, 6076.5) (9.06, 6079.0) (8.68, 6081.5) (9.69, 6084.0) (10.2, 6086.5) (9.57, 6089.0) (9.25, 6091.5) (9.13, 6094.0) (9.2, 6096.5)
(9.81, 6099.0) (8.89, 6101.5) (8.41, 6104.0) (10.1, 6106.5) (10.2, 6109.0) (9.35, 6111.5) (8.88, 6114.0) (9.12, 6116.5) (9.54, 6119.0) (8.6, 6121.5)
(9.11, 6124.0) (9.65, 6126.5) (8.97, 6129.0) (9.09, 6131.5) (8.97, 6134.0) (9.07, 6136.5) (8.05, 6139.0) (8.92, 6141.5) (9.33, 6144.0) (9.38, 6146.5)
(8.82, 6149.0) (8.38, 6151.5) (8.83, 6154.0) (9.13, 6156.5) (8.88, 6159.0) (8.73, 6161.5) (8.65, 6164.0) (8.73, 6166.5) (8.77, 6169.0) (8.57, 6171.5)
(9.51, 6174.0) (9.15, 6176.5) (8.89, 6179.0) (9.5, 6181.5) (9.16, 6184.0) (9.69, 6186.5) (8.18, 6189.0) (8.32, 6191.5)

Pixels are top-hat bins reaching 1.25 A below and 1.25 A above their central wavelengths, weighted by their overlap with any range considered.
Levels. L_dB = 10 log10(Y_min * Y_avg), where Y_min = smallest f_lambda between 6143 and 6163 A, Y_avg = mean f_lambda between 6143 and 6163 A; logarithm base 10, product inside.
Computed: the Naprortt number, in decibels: 18.7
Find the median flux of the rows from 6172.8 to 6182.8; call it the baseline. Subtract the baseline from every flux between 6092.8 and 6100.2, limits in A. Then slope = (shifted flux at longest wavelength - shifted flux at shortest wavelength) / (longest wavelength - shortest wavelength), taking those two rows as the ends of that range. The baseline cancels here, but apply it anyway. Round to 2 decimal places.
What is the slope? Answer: 0.14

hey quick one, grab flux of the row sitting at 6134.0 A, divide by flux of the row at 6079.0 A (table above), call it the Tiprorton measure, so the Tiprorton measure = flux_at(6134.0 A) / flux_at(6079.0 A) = 0.99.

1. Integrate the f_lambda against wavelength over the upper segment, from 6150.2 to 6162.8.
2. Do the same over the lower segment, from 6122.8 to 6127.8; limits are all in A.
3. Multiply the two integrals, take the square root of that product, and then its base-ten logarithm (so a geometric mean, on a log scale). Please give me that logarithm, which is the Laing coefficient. 1.86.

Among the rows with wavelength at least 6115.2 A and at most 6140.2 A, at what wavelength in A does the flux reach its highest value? 6126.5 A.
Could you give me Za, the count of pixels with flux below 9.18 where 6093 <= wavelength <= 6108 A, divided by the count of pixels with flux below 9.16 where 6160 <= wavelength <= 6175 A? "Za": 0.6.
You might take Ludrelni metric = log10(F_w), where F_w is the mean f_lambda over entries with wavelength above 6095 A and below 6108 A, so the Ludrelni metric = 0.968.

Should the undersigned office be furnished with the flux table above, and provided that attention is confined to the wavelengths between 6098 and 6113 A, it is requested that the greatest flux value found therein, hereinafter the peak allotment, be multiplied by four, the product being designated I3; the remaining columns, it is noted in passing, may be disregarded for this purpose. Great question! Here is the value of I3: 40.8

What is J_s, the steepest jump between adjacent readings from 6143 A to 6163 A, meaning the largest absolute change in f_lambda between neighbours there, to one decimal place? 0.6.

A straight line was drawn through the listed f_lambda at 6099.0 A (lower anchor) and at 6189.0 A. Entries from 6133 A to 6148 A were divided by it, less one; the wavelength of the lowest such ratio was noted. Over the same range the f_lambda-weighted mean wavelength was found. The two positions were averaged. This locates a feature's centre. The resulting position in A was 6139.7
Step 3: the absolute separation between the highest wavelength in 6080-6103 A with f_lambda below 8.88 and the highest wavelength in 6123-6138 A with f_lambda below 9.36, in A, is 55.0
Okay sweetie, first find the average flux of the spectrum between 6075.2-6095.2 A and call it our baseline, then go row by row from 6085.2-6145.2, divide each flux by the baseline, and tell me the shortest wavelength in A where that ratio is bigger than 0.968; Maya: 6086.5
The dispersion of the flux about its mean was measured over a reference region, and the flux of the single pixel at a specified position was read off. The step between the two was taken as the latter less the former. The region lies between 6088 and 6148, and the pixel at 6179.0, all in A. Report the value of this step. 8.4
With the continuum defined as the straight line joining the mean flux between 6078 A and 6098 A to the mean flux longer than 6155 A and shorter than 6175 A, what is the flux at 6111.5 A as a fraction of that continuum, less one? 0.016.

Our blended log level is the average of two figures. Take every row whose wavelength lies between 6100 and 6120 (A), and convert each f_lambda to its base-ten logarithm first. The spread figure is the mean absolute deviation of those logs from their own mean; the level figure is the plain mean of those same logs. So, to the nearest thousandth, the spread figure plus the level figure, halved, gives 0.495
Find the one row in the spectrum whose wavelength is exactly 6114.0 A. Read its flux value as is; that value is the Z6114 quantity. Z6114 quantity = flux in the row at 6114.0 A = 8.88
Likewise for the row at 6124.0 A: 9.11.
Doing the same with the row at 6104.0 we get 8.41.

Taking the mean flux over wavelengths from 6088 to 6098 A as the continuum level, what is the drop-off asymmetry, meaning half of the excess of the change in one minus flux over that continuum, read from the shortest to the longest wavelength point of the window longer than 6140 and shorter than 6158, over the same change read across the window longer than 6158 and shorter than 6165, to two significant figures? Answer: -0.024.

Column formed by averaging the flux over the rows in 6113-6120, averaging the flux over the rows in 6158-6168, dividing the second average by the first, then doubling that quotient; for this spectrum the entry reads 1.91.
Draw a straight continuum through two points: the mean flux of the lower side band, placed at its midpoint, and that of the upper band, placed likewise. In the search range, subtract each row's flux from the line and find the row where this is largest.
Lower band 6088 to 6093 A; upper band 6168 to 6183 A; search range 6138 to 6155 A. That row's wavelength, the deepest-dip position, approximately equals 6139.0 A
